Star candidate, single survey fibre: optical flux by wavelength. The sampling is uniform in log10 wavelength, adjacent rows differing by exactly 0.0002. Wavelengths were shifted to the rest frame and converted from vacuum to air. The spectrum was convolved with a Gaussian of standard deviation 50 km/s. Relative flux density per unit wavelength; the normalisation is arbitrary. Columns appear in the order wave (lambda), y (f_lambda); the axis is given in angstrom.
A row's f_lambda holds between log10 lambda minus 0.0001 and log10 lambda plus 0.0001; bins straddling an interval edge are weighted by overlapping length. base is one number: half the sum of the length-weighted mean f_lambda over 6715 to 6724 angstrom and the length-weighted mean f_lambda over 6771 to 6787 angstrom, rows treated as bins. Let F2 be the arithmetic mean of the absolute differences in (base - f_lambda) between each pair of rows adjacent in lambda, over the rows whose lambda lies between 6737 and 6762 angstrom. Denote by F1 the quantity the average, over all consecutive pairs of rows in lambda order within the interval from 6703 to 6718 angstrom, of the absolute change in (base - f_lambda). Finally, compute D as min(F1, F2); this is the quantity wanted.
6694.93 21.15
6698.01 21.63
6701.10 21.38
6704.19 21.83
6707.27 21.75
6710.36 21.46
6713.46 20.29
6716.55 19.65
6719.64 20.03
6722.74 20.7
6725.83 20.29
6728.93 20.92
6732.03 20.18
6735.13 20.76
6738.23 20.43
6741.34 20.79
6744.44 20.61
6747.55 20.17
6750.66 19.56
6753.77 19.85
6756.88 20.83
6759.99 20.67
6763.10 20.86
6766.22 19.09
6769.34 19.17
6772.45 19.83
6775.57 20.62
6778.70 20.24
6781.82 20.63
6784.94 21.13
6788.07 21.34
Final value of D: 0.43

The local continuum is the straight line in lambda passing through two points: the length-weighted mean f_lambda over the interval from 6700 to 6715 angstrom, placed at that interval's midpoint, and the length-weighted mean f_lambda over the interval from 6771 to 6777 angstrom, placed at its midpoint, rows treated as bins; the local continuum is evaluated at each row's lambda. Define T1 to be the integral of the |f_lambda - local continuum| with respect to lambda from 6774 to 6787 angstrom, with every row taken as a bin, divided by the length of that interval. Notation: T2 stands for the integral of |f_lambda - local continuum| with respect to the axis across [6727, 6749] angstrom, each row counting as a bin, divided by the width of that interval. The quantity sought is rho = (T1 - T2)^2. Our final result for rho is 0.08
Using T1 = 0.57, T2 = 0.28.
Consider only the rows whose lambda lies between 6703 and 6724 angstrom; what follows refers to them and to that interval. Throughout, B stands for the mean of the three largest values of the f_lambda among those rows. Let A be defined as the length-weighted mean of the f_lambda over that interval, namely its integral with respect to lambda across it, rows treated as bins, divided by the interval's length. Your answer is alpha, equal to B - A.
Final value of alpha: 0.88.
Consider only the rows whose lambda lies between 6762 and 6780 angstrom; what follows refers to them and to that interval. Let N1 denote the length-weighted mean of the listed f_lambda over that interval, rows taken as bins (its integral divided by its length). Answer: 19.9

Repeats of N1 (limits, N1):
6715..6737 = 20.4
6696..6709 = 21.6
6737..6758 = 20.3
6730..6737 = 20.5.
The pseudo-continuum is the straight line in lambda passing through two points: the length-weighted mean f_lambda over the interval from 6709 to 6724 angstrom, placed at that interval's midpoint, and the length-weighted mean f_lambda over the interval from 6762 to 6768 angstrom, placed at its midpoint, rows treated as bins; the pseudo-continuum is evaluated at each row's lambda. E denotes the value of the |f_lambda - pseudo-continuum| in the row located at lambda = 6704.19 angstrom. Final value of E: 1.29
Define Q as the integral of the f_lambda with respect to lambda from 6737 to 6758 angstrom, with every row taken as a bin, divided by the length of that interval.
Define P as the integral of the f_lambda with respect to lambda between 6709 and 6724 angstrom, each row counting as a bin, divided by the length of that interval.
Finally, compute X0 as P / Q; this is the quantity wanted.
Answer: 1.00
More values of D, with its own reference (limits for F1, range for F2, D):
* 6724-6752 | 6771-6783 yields 0.48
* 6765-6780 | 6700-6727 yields 0.48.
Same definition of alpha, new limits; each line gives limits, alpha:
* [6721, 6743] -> 0.24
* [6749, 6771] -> 0.78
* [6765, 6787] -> 0.65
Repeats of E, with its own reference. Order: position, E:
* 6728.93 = 0.66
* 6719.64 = 0.33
